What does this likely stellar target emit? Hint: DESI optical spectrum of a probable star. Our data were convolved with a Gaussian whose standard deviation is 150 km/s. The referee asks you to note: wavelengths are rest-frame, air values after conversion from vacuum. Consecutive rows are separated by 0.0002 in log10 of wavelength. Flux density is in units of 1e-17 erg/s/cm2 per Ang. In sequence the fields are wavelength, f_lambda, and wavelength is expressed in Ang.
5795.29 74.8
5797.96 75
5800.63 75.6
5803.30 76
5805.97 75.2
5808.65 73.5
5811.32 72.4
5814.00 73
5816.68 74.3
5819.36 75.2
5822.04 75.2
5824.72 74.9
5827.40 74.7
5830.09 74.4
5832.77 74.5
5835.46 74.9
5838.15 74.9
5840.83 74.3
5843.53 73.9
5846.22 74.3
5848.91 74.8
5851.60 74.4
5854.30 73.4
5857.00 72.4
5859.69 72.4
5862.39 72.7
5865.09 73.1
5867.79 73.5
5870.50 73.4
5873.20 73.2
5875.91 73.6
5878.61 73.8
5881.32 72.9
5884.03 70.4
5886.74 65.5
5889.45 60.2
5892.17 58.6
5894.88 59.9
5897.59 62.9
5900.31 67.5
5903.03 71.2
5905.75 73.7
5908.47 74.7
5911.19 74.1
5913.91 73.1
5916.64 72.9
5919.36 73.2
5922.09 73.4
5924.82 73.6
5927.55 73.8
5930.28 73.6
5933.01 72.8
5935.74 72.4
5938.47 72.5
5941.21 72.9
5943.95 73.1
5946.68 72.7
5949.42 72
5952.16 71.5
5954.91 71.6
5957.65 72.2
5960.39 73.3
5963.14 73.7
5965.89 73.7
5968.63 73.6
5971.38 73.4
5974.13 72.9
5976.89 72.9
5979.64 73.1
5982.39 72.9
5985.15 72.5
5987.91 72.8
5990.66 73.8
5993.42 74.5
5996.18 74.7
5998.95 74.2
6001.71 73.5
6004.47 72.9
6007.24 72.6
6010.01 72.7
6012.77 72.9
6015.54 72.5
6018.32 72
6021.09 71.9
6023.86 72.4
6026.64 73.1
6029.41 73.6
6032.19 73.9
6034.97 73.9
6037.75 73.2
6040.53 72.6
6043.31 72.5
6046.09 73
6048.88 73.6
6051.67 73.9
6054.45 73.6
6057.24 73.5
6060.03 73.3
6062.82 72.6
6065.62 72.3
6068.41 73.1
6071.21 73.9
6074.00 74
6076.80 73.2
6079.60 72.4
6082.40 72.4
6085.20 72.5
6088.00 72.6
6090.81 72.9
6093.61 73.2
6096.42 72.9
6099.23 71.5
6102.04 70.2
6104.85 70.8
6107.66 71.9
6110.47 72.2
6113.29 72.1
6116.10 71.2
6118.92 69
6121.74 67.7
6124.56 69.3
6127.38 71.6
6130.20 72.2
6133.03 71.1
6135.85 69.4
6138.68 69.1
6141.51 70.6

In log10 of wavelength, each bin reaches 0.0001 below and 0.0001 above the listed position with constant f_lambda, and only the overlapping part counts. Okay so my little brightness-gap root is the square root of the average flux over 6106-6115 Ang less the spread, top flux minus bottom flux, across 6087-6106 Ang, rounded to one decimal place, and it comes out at 8.3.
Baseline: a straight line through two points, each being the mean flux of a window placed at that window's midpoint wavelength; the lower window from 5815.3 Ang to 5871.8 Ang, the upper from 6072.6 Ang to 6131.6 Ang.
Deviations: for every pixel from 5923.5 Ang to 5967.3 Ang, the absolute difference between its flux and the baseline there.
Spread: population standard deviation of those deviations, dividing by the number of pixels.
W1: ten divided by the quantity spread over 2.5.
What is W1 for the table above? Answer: 60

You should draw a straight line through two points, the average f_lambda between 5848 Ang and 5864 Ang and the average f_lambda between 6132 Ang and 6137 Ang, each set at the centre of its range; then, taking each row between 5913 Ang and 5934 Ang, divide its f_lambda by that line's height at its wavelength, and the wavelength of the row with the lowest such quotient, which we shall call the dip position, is 5916.64 Ang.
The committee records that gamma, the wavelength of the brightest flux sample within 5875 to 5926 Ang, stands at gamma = 5908.47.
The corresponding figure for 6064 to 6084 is 6074.00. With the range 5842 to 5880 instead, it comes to 5848.91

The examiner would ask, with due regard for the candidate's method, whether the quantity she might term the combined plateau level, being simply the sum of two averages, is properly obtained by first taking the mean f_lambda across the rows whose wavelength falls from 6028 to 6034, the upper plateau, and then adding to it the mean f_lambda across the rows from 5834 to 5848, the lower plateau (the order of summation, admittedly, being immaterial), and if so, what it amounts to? 148.2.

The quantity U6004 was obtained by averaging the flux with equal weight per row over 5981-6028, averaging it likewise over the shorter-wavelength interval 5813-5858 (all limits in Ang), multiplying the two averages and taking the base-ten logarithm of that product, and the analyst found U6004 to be 3.735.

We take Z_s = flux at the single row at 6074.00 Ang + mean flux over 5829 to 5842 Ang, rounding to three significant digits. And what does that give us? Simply 149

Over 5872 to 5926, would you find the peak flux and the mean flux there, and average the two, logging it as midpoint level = 72.3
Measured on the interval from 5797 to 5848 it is 75.3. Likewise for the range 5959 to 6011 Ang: 74.0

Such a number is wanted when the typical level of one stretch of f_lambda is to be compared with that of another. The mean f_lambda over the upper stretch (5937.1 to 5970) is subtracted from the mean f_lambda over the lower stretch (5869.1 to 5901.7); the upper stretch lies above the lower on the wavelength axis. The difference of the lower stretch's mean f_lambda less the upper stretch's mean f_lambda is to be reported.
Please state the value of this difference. -5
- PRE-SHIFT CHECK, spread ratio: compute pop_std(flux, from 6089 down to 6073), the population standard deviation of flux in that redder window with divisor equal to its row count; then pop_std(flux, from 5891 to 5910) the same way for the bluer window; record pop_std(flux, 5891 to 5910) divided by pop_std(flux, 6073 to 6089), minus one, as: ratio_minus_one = 9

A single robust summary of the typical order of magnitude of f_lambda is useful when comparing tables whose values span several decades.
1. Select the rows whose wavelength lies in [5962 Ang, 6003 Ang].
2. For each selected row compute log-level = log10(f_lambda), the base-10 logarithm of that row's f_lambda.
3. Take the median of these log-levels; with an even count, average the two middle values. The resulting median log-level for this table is 1.87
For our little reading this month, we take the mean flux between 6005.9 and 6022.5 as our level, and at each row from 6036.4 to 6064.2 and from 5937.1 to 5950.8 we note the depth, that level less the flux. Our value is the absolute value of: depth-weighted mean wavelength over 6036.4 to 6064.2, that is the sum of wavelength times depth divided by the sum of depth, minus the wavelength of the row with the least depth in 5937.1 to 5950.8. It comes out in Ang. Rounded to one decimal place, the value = 107.6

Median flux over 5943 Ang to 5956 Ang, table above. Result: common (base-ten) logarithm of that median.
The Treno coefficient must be 1.86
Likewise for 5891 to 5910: 1.83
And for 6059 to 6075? 1.86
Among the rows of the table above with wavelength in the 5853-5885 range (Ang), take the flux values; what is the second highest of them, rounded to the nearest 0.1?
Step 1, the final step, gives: 73.6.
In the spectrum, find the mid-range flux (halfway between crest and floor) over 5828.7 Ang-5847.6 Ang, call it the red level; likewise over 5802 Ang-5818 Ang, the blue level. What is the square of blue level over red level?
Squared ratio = 0.99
